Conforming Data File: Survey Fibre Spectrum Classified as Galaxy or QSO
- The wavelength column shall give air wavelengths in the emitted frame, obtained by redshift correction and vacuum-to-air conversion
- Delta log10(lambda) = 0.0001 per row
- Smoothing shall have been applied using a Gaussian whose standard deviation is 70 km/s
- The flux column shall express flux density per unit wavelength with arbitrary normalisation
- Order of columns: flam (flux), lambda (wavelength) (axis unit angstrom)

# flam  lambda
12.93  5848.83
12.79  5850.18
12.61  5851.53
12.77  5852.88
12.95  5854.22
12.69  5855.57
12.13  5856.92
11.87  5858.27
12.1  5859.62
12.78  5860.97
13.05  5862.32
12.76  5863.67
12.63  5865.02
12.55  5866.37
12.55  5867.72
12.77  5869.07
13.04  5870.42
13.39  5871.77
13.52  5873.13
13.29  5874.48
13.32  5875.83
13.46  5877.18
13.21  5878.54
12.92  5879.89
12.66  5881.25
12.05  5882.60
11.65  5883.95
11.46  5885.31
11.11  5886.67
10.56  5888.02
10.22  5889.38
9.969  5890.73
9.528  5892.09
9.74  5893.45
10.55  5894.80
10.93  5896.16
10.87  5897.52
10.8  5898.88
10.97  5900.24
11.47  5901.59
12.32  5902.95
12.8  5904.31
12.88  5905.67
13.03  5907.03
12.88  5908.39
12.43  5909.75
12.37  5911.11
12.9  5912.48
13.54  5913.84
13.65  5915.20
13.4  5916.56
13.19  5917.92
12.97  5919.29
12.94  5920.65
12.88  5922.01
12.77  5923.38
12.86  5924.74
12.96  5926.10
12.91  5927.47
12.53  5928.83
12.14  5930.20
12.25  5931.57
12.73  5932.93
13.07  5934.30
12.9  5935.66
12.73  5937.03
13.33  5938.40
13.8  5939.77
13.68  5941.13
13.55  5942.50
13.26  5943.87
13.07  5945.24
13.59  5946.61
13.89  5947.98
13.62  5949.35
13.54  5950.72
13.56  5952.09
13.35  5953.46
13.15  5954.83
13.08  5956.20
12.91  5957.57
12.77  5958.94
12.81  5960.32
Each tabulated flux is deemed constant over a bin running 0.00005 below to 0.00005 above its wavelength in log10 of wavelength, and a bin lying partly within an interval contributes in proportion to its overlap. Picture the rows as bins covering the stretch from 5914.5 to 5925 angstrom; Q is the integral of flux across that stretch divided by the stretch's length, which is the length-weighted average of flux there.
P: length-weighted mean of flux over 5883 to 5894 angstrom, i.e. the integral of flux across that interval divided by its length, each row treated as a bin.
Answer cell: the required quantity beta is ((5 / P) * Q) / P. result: 0.586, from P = 10.6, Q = 13.10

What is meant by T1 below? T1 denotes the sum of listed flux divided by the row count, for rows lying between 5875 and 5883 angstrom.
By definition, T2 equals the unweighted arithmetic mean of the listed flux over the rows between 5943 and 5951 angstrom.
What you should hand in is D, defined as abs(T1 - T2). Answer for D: 0.56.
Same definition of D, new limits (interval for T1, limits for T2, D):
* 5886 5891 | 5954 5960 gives 2.51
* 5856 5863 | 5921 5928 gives 0.49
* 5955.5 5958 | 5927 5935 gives 0.39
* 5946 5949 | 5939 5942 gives 0.00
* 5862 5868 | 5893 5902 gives 1.95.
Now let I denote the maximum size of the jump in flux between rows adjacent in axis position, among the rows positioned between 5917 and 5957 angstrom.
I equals 0.60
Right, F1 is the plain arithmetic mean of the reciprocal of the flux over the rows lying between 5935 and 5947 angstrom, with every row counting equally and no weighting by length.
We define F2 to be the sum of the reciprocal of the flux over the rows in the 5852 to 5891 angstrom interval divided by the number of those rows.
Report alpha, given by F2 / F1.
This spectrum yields 1.08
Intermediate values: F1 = 0.0751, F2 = 0.081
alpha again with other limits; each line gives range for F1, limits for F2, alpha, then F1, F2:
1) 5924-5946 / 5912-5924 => 0.99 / 0.0771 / 0.076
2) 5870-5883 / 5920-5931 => 1.03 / 0.0765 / 0.078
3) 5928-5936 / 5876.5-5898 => 1.13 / 0.0794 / 0.089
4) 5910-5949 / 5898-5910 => 1.08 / 0.0766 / 0.083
